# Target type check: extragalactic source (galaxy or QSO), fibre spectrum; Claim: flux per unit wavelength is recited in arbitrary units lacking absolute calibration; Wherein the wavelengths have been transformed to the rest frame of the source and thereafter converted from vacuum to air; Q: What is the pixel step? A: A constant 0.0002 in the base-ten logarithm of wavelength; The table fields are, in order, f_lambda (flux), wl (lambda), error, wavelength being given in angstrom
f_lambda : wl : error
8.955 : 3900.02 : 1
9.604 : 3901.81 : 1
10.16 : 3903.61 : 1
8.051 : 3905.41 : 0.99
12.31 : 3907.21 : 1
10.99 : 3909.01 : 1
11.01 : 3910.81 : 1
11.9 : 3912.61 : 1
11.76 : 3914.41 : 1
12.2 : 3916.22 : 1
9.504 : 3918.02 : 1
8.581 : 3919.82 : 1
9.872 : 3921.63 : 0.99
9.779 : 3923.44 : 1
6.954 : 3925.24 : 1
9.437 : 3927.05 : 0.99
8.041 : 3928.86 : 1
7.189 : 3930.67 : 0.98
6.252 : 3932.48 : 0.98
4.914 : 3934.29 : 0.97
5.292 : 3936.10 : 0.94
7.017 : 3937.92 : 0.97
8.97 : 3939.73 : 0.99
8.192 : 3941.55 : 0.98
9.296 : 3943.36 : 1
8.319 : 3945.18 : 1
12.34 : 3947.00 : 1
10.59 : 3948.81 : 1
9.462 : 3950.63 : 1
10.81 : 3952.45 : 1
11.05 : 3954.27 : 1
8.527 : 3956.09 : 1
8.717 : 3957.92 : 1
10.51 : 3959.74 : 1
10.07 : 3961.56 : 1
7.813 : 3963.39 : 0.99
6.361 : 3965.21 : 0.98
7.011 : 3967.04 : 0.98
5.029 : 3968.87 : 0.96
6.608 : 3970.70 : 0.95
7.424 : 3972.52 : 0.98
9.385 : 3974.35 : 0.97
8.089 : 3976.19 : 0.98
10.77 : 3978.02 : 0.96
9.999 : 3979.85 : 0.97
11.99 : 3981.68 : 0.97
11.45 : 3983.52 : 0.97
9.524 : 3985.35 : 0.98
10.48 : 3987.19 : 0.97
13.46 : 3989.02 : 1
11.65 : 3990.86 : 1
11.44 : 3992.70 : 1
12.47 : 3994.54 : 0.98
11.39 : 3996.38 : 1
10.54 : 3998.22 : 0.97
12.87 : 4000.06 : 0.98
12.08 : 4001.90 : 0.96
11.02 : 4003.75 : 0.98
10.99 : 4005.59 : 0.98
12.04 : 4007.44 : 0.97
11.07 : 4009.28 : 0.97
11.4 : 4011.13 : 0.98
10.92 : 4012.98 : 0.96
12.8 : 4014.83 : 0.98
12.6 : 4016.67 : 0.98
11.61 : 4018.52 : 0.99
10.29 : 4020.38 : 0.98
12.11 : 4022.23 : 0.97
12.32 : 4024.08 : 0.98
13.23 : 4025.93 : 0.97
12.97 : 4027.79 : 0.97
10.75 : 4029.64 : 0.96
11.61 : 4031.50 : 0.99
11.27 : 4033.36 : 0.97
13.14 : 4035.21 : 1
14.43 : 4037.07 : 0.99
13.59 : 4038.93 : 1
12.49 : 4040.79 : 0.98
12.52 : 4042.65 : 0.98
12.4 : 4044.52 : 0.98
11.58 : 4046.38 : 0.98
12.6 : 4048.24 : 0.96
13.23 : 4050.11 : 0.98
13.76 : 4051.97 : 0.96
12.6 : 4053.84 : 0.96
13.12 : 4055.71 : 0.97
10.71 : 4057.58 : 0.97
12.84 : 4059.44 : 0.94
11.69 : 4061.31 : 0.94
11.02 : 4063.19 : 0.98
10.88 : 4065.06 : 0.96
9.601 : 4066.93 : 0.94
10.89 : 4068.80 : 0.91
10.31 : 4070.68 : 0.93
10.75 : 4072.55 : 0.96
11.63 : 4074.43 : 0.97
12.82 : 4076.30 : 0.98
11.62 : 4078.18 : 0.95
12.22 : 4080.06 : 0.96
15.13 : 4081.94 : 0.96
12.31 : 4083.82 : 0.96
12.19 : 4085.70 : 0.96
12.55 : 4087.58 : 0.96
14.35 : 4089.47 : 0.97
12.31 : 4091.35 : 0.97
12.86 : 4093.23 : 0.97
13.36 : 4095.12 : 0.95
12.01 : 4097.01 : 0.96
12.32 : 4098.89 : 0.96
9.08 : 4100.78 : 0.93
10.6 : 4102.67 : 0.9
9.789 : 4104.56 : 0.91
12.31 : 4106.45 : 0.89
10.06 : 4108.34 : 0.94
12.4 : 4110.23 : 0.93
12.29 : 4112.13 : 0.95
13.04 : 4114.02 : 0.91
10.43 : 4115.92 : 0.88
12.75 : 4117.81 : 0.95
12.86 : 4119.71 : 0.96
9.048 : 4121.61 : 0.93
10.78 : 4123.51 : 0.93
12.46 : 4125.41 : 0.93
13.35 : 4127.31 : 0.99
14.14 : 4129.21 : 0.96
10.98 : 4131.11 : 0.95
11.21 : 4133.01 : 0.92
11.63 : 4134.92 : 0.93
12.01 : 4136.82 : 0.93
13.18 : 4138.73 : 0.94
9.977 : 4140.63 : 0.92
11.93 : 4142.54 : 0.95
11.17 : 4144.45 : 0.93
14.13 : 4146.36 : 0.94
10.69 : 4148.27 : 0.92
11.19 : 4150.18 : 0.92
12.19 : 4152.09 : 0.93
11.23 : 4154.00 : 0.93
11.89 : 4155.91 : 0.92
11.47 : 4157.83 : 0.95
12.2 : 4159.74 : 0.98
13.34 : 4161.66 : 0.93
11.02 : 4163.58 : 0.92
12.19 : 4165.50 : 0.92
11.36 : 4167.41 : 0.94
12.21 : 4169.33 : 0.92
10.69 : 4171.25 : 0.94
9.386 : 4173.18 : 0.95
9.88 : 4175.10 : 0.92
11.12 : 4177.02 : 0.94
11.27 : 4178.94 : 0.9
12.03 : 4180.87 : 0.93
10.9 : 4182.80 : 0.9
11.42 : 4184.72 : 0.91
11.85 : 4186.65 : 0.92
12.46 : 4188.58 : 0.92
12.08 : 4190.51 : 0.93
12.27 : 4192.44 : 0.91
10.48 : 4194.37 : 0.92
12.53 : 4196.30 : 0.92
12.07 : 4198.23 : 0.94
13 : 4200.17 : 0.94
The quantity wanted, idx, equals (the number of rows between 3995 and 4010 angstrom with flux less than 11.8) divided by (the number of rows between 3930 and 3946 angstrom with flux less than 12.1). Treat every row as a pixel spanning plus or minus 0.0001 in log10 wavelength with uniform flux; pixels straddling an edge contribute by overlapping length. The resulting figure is 0.56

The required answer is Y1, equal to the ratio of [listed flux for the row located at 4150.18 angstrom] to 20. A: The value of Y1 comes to 0.56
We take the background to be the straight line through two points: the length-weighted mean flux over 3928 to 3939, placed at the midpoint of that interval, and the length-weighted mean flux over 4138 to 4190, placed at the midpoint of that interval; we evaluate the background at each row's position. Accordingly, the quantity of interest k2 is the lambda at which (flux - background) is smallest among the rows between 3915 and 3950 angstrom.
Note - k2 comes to 3934.29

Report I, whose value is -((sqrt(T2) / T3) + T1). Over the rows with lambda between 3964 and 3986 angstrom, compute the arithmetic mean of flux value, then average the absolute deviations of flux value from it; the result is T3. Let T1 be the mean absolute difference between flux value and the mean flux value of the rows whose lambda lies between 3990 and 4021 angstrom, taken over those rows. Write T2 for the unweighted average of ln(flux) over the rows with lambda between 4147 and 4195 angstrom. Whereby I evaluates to -1.46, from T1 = 0.63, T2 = 2.44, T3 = 1.88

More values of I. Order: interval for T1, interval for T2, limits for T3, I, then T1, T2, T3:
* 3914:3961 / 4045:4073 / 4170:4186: -3.98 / 1.52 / 2.45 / 0.64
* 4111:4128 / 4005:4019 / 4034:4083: -2.69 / 1.20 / 2.46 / 1.05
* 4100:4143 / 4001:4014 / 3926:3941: -2.43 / 1.20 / 2.43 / 1.27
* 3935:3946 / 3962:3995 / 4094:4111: -2.29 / 1.13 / 2.22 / 1.28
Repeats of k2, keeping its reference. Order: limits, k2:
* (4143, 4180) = 4173.18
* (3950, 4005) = 3968.87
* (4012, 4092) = 4066.93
